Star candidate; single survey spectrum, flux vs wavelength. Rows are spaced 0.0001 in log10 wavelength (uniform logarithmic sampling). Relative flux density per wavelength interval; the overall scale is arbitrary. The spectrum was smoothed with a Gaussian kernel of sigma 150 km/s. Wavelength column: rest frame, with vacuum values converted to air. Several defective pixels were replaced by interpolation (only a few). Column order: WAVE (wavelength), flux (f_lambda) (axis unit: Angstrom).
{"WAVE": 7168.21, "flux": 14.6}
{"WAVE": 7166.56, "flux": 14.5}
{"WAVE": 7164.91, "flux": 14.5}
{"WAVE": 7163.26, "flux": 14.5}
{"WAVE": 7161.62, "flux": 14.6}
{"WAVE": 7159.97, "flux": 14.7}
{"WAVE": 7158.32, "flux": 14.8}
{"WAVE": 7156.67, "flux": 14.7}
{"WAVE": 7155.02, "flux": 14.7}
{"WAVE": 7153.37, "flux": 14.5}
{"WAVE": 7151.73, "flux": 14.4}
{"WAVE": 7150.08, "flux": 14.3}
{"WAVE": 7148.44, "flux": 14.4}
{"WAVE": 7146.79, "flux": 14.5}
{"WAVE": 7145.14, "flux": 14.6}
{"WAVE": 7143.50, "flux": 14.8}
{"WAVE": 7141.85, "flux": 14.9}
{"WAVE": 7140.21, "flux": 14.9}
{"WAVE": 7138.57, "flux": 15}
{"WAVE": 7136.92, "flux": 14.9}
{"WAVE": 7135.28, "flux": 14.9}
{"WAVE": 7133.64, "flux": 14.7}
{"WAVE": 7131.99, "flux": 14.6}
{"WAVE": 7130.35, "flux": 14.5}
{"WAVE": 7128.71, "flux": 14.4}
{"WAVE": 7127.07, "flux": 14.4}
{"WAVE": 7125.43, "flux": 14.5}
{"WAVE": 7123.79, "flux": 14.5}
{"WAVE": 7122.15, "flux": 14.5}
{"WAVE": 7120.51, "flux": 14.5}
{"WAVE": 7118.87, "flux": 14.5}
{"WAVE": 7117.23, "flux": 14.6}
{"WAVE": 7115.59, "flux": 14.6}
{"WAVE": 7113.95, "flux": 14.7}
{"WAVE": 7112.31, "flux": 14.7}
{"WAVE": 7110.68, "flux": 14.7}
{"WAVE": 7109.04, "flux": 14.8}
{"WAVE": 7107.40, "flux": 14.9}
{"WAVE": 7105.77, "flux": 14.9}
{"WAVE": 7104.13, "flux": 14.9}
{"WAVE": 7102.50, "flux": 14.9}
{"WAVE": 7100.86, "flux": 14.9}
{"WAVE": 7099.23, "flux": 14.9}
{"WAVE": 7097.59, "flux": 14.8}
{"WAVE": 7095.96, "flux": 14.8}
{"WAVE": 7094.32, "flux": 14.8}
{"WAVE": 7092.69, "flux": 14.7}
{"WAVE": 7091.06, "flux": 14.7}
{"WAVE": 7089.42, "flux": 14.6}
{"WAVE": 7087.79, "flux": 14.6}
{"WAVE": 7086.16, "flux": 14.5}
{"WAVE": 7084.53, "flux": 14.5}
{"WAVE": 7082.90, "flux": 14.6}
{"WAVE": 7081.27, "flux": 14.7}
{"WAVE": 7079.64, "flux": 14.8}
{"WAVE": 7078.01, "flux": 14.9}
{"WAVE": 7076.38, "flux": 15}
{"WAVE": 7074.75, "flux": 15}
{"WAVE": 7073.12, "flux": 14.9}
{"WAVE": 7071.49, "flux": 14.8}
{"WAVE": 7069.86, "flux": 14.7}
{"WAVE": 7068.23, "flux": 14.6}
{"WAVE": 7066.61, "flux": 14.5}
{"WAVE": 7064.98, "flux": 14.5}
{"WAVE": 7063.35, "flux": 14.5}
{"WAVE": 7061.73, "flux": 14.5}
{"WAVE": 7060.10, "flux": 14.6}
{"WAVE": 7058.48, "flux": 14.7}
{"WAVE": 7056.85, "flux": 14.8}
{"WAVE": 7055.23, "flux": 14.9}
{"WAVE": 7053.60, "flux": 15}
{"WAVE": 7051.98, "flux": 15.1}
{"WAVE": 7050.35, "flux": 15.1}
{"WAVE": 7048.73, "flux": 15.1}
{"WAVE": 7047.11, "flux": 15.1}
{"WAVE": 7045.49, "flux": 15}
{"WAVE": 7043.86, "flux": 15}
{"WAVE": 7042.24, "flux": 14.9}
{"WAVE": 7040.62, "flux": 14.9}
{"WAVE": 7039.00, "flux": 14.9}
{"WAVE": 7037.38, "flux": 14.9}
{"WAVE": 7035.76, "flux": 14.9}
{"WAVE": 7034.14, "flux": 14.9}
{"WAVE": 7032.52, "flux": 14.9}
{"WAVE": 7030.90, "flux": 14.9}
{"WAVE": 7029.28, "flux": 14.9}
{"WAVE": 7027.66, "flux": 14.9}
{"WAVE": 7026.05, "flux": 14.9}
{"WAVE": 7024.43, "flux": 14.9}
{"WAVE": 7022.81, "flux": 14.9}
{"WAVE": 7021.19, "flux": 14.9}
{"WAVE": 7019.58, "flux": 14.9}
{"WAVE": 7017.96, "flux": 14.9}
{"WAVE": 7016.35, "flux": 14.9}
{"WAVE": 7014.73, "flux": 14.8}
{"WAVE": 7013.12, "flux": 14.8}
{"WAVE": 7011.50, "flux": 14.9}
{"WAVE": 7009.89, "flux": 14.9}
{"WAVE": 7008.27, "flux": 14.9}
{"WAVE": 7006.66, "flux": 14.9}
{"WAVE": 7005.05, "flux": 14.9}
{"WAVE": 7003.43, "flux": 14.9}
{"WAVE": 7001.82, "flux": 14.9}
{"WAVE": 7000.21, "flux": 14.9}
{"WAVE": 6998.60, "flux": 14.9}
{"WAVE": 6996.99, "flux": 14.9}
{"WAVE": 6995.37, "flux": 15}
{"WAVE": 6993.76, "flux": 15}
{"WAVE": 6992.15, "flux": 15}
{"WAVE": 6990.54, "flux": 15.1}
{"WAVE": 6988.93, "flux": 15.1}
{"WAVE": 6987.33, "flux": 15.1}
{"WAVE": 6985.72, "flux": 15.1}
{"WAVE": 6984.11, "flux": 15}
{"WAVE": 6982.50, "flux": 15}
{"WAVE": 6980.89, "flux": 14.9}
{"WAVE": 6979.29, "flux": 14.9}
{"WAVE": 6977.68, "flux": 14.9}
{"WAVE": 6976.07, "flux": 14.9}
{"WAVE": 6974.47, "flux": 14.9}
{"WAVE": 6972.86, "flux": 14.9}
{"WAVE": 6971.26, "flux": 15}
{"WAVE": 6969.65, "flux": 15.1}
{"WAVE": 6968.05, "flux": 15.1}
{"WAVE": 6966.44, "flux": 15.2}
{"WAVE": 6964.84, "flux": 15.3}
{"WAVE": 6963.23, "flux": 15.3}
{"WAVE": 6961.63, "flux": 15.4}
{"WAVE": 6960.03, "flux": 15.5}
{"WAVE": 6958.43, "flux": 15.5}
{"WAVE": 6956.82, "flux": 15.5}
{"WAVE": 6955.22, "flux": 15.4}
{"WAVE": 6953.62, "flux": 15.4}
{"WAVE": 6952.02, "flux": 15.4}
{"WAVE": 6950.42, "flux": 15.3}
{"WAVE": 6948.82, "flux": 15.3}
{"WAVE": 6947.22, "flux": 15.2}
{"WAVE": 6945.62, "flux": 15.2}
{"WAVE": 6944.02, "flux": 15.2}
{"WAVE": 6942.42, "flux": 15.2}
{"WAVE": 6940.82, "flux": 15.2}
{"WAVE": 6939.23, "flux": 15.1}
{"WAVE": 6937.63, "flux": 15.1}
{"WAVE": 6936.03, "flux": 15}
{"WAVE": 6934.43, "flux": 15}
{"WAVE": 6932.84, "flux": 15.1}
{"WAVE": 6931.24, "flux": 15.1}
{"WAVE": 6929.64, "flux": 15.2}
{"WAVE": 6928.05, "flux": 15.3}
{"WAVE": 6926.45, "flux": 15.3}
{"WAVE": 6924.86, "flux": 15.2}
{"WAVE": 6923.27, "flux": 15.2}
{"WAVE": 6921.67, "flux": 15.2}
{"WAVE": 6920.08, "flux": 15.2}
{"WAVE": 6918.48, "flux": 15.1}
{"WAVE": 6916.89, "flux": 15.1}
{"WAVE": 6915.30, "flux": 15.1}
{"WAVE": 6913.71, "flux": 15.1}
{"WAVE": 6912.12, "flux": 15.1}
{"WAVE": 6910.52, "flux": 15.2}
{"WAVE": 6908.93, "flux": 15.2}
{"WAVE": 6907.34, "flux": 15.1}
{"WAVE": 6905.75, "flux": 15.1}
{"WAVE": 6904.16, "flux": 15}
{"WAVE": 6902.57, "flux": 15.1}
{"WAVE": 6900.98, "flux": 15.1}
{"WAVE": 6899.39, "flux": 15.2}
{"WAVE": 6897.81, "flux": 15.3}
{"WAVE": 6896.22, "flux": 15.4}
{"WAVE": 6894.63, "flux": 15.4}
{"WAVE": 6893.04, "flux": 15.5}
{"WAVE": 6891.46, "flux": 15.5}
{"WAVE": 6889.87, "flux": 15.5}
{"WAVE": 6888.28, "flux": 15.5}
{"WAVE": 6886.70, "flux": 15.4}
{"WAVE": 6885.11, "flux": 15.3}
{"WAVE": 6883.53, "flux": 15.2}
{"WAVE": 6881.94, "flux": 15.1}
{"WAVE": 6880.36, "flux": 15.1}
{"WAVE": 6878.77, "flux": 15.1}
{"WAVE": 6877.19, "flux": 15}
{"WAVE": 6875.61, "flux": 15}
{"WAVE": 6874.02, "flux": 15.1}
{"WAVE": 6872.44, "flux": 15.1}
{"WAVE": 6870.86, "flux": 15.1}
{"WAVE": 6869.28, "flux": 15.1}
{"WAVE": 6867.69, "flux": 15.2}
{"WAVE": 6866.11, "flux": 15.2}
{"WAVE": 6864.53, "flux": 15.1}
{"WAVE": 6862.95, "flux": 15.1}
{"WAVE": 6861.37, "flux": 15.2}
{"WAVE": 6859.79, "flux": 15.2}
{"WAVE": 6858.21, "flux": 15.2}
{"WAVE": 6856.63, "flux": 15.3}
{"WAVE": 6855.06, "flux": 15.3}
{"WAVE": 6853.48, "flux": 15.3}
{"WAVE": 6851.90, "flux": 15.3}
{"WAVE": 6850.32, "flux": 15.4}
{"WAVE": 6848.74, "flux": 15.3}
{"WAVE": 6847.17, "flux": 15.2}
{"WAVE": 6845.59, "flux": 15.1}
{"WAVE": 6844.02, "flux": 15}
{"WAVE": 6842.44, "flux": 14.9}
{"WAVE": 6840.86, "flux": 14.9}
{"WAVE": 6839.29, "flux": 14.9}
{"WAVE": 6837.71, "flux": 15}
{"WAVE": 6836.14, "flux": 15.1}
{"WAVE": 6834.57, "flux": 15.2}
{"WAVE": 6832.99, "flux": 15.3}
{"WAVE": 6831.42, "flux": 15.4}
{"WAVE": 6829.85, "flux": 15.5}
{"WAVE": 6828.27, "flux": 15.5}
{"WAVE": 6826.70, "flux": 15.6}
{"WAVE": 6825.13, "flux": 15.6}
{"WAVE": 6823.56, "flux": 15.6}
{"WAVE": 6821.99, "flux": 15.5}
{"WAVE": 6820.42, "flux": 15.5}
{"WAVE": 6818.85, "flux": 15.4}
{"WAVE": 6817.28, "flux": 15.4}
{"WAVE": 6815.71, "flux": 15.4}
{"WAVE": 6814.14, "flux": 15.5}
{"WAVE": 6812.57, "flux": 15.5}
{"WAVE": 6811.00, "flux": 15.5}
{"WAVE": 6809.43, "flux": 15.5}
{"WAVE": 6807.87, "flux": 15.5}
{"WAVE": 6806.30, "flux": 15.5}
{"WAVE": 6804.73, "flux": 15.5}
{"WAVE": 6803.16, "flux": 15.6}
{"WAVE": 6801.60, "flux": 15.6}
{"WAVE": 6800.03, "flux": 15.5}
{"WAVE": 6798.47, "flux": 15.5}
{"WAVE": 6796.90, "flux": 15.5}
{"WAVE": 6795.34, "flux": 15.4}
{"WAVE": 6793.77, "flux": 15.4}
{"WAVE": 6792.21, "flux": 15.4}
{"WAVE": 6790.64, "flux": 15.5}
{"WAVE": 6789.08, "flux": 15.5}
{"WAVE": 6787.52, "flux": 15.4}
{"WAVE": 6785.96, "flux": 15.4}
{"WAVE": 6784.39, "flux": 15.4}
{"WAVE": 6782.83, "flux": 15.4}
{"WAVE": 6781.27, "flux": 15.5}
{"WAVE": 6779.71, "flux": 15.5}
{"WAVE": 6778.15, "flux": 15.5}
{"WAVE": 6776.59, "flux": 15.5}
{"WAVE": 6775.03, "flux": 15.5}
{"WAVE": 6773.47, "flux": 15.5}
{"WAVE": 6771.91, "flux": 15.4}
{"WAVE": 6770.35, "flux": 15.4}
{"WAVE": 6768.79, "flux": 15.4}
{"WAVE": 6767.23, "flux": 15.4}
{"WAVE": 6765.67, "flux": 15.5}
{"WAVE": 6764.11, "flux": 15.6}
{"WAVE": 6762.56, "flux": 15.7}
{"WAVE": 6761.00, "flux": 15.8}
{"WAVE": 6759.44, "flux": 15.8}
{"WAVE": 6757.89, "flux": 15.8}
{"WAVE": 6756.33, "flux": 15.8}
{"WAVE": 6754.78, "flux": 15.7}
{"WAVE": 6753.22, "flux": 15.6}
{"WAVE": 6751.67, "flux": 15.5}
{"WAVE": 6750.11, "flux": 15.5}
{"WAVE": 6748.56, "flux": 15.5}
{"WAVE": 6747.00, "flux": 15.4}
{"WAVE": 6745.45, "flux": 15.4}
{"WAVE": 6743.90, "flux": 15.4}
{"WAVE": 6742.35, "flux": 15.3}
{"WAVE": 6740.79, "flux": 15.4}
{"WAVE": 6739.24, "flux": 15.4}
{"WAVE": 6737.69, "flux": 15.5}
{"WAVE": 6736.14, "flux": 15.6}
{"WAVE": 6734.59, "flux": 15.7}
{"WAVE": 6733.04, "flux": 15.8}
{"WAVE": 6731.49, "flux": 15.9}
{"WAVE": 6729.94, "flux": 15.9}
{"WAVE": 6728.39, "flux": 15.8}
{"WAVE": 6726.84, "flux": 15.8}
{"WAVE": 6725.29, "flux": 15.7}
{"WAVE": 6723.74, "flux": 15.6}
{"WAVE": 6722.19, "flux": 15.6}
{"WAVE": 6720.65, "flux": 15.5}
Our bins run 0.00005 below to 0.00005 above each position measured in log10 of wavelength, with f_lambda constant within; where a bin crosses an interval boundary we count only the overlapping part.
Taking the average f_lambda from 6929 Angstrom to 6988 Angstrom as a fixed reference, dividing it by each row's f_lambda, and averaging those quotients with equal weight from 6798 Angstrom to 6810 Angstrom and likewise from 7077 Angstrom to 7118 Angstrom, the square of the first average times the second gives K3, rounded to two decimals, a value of 0.98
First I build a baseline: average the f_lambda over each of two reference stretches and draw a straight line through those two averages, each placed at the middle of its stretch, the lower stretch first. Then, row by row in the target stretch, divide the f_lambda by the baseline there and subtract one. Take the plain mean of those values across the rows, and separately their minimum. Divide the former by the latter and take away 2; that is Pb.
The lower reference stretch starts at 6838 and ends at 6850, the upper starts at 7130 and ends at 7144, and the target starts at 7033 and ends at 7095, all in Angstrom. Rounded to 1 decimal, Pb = -1.8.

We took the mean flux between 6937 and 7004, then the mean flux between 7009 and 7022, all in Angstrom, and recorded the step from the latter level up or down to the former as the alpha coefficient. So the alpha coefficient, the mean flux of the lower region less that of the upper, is 0.25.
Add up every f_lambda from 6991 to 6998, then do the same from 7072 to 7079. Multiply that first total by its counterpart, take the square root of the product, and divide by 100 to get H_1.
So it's 0.60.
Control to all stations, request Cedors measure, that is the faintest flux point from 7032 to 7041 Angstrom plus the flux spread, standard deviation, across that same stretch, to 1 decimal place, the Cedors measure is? 14.9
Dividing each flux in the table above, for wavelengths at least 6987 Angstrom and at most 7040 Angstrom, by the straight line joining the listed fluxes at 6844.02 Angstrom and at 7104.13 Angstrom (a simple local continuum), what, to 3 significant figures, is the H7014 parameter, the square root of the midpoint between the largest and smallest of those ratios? 1.00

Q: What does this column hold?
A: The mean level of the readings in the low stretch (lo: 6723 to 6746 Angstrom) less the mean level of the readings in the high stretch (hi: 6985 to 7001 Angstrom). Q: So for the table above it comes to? 0.60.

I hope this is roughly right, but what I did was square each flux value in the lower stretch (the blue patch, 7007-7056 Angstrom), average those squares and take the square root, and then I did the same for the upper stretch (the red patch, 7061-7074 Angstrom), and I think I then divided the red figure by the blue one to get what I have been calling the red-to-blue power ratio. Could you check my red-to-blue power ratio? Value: 0.980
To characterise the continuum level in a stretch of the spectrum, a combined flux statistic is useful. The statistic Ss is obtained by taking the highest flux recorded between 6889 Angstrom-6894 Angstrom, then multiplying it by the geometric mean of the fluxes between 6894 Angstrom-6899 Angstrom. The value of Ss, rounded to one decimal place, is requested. 238.2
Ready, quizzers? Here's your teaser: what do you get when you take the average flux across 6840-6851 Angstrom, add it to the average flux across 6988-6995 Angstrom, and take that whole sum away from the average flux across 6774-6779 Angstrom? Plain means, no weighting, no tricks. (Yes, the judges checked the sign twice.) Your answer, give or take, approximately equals -14.7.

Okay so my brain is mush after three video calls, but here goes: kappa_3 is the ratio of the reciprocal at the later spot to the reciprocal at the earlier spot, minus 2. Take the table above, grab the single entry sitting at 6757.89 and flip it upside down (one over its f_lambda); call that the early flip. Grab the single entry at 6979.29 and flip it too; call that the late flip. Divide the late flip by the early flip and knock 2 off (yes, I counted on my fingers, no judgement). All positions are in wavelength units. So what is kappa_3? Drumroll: -0.94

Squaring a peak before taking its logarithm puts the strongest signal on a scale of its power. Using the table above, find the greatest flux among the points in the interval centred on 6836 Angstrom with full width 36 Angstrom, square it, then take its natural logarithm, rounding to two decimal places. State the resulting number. 5.49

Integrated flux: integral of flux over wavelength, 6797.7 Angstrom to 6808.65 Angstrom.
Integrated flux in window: 170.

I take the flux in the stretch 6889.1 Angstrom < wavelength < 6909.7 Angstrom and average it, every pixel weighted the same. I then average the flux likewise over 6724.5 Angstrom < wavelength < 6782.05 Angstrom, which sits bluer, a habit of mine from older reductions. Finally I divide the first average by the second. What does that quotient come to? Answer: 0.980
